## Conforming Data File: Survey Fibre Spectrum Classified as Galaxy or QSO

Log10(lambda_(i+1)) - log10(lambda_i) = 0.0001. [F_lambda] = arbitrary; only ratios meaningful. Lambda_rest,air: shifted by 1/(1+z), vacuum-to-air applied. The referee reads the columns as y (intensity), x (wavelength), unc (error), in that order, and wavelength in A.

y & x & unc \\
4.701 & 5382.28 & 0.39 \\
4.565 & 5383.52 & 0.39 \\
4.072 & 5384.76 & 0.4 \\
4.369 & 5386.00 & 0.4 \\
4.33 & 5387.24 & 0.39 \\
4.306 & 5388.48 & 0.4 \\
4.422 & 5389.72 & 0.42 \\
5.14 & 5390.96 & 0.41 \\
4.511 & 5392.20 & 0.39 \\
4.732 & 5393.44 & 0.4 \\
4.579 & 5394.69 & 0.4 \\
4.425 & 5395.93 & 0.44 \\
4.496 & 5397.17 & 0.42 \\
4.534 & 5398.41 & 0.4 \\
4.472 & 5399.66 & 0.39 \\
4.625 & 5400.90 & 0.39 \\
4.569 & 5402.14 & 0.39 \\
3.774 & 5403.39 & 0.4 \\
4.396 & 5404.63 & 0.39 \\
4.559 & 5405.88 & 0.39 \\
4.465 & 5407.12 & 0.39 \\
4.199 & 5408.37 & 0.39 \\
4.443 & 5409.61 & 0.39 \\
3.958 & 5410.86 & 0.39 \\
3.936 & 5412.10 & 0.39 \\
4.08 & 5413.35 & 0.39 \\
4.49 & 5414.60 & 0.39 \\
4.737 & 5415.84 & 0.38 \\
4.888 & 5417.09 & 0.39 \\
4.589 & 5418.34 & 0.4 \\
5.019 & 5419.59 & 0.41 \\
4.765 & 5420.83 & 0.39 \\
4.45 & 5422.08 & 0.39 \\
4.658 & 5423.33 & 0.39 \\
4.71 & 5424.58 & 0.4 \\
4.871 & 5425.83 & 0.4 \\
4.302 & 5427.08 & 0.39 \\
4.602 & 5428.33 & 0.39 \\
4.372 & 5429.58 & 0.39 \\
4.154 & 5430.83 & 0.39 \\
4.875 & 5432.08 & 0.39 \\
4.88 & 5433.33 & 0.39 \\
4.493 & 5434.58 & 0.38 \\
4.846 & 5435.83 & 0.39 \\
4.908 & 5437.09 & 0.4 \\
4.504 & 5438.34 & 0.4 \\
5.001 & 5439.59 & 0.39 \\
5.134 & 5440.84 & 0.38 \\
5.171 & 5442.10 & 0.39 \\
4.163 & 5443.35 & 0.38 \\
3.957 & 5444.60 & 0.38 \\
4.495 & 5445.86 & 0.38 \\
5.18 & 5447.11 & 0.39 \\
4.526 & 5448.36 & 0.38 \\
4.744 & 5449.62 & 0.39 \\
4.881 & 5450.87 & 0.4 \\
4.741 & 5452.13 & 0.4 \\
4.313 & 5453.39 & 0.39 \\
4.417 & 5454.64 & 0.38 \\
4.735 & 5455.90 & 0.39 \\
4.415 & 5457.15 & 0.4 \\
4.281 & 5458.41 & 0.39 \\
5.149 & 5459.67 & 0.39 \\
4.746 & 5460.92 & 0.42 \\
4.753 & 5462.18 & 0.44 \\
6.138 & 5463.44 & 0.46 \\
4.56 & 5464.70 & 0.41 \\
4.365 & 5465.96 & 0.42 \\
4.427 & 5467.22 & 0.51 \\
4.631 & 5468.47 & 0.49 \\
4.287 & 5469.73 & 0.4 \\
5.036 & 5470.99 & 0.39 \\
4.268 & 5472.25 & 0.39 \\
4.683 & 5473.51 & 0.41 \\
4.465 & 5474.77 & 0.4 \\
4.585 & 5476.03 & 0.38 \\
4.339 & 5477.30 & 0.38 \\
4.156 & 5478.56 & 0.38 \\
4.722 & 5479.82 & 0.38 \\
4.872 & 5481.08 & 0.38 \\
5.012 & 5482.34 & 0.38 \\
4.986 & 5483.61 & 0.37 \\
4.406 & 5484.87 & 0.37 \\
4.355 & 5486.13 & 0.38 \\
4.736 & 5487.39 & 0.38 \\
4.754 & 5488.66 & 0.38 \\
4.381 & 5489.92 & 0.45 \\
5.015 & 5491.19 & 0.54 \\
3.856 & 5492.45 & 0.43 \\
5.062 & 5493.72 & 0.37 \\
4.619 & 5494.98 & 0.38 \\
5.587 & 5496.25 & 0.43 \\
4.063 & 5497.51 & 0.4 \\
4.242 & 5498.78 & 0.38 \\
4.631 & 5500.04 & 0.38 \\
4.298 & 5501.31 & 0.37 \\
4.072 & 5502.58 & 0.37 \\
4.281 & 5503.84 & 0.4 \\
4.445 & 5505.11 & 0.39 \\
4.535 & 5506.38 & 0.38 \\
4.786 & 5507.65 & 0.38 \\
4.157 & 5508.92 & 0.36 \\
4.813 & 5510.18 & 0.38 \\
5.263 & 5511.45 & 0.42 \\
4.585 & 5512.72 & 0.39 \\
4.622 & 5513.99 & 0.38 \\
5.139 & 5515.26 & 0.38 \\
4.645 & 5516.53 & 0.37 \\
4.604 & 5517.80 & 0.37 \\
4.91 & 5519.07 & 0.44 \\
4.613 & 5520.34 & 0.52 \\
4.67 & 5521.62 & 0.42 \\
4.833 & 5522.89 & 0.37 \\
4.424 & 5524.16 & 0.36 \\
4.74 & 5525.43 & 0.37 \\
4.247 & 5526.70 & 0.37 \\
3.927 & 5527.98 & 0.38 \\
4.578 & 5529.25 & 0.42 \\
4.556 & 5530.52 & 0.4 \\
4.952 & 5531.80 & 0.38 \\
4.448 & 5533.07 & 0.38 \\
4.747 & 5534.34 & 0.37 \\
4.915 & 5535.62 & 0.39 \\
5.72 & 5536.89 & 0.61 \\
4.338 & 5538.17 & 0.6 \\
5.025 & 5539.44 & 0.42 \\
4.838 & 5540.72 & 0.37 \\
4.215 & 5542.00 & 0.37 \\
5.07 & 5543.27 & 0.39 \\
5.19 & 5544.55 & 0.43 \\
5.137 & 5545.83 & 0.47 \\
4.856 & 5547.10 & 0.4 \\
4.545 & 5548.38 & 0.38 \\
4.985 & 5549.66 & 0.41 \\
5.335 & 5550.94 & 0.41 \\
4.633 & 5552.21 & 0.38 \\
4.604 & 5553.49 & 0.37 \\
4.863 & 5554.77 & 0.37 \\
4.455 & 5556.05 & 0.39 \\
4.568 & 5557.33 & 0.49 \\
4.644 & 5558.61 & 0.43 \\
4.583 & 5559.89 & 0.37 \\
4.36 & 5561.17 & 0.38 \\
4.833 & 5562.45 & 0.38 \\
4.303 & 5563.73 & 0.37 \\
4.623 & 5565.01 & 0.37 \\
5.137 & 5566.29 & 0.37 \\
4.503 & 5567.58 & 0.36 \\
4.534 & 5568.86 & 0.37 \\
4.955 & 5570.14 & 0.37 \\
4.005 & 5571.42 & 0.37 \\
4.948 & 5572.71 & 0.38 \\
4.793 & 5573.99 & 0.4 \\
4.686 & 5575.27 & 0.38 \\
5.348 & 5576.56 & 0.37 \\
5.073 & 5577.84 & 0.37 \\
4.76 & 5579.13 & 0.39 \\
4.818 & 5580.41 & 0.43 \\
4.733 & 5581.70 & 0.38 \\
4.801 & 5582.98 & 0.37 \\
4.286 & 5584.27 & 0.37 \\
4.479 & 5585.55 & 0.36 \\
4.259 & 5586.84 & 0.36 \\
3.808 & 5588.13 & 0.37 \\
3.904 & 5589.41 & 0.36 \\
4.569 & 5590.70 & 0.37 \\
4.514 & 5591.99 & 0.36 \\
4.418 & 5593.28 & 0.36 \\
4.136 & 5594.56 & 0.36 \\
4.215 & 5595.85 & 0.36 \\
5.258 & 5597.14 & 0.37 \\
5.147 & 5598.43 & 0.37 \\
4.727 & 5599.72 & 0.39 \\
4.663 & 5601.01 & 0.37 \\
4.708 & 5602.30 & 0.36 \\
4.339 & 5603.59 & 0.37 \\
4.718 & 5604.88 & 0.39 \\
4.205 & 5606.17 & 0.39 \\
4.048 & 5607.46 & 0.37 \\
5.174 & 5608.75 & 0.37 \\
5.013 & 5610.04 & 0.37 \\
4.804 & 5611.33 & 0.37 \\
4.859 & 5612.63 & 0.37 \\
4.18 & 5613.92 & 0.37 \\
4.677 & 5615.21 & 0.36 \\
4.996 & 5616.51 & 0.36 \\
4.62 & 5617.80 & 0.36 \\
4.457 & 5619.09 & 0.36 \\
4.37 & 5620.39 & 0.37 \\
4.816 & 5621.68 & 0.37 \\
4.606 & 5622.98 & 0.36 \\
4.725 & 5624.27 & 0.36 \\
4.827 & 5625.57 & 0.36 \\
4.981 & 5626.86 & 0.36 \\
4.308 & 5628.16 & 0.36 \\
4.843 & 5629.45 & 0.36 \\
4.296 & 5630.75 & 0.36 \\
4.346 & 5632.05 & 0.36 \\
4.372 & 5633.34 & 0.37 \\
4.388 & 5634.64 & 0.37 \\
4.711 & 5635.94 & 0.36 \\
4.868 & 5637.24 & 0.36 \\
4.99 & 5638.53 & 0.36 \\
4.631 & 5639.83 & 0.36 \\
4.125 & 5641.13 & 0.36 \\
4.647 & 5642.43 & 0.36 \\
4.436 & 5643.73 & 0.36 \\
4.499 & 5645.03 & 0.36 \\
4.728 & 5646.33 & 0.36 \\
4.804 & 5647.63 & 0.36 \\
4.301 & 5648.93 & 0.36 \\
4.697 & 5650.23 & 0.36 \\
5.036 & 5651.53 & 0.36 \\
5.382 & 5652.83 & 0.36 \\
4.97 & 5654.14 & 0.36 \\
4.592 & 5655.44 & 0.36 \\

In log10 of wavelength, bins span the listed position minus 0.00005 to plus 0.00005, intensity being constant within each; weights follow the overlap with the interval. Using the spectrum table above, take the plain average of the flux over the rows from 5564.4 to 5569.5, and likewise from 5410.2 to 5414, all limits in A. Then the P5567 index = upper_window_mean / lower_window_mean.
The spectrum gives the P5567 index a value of 1.18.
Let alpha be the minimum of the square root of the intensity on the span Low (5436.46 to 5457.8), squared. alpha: 3.96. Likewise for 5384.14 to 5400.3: 4.07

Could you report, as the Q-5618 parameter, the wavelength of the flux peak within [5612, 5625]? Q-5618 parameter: 5616.51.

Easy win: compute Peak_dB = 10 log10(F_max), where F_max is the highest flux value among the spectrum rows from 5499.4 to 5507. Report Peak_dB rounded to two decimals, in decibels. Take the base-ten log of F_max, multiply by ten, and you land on 6.66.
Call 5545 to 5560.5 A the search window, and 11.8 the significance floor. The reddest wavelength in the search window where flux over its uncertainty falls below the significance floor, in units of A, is 5558.61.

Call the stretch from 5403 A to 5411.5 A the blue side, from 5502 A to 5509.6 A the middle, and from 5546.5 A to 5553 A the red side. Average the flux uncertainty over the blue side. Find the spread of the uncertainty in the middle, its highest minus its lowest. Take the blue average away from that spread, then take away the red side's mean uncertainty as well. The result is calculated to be -0.747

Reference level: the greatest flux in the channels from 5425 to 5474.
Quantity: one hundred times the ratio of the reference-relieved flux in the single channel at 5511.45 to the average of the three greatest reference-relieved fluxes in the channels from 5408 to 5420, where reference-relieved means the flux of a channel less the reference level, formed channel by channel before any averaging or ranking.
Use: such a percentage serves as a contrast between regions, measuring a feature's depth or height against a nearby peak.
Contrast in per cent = 70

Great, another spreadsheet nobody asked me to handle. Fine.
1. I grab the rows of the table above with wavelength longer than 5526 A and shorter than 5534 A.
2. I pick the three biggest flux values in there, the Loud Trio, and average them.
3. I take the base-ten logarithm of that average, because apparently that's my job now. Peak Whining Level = 0.672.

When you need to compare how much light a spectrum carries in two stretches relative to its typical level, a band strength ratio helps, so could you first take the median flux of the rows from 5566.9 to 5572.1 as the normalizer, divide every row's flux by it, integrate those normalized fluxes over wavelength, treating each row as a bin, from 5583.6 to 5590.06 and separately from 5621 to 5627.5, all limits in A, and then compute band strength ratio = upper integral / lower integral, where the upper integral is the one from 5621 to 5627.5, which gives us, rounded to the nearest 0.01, 1.16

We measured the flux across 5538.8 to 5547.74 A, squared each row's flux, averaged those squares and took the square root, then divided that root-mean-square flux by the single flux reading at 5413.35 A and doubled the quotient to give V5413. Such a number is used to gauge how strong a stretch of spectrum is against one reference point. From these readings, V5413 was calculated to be 2.4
